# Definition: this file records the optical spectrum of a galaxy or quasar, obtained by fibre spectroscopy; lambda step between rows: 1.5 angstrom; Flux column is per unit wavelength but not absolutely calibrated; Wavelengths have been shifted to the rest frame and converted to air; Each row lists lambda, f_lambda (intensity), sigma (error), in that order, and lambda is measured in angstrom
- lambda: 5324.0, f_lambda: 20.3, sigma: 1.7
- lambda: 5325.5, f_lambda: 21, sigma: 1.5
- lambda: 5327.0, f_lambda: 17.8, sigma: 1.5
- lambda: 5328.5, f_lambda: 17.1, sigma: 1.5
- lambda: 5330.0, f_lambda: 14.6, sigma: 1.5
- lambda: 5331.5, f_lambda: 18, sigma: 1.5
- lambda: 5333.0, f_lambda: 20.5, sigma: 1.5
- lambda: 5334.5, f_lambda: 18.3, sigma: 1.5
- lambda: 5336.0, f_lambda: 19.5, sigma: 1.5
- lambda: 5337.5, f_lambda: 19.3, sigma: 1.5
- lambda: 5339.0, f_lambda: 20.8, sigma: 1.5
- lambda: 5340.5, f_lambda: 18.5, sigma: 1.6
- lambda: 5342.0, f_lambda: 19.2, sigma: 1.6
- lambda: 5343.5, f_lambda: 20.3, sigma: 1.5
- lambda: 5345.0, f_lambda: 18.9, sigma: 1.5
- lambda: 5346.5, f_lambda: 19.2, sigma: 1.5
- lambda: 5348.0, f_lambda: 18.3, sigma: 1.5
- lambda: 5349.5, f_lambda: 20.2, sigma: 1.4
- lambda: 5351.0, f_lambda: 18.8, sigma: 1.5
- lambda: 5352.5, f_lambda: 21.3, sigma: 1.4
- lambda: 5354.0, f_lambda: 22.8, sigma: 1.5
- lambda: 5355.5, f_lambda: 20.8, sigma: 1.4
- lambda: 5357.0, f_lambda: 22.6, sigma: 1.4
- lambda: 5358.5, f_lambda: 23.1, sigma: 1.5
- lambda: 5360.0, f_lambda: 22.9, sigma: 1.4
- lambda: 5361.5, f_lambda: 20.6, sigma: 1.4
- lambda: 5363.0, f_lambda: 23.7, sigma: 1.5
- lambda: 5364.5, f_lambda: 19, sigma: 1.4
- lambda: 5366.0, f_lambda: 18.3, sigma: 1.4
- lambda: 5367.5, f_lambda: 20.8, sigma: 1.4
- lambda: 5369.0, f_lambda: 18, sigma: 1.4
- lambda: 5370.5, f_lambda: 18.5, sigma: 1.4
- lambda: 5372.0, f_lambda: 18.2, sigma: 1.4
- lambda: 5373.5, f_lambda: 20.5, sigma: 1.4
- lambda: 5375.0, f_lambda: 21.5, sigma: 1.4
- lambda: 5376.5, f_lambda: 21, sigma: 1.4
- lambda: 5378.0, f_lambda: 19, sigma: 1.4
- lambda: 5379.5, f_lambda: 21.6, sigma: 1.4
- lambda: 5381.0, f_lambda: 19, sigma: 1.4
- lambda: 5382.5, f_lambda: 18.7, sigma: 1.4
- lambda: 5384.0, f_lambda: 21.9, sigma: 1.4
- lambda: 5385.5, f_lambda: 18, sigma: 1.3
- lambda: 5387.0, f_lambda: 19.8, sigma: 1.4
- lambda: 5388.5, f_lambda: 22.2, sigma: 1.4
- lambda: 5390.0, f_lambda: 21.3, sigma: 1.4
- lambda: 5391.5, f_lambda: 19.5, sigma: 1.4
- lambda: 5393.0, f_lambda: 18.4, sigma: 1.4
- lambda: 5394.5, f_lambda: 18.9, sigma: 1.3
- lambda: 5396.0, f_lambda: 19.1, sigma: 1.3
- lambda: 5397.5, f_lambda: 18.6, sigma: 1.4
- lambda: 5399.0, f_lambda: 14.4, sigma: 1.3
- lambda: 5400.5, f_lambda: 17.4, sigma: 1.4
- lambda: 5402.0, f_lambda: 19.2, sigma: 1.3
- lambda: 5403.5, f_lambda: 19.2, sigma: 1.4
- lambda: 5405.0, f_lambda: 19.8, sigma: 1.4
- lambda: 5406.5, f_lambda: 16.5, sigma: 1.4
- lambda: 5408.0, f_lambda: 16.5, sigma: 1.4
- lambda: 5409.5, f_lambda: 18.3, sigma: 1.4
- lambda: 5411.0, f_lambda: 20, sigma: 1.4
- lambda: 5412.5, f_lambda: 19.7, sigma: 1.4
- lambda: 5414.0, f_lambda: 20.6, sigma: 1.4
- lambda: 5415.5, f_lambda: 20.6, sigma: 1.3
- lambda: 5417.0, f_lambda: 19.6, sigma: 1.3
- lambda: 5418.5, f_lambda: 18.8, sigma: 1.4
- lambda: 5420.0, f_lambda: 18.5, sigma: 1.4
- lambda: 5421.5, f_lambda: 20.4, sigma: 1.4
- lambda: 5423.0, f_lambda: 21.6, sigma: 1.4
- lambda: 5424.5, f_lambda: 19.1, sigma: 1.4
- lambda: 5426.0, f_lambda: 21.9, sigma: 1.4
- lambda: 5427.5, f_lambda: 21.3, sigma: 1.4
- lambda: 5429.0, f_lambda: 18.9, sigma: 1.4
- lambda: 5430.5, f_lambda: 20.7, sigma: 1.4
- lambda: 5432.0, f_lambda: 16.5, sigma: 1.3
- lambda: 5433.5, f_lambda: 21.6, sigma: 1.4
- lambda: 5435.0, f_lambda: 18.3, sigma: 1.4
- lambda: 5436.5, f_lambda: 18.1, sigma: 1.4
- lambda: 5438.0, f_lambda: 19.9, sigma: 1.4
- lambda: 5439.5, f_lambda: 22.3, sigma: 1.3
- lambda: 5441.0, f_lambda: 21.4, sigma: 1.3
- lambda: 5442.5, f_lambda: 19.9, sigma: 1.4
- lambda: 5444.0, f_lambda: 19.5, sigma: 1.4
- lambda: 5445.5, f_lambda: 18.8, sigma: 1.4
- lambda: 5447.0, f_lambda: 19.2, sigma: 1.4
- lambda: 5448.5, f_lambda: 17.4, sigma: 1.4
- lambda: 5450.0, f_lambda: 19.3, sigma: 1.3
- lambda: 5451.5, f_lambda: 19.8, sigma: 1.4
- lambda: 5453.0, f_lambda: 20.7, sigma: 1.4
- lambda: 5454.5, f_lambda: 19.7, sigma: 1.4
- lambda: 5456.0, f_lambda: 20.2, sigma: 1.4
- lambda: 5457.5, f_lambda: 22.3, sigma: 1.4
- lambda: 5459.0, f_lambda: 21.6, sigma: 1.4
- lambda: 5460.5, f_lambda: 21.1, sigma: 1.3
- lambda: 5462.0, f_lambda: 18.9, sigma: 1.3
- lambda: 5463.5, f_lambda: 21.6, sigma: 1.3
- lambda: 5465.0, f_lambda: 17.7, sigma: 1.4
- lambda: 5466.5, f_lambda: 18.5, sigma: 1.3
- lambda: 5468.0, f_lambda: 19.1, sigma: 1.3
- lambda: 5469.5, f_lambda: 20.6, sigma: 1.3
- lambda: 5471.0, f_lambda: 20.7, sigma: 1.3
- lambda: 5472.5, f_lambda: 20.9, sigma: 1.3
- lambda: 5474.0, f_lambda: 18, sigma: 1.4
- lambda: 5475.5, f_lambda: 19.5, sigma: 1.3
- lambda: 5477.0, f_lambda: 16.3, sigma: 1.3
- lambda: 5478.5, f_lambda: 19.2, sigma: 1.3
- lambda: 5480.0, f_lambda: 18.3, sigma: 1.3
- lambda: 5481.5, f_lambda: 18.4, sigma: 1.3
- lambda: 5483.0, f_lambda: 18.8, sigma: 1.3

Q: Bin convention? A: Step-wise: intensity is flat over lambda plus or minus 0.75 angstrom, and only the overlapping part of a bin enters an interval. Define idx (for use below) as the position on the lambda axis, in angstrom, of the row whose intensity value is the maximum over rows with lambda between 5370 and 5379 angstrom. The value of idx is 5375.0 angstrom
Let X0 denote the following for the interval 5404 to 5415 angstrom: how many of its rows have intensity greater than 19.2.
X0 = 4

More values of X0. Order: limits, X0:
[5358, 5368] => 5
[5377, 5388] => 3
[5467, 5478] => 4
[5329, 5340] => 4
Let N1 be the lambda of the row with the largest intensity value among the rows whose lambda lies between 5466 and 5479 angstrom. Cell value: 5472.5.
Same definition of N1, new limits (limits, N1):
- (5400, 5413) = 5411.0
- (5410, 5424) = 5423.0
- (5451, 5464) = 5457.5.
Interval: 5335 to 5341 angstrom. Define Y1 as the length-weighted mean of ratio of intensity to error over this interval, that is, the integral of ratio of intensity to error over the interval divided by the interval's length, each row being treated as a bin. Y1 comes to 12.9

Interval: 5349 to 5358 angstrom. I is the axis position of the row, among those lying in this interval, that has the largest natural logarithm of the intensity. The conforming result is 5354.0 angstrom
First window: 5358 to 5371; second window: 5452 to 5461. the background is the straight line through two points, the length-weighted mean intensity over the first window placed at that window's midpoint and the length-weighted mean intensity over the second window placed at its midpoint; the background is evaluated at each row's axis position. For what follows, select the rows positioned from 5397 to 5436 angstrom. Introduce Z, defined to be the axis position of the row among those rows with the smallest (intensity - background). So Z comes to 5399.0 angstrom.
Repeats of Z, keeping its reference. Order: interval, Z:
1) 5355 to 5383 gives 5369.0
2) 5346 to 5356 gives 5348.0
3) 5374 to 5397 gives 5385.5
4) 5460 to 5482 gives 5477.0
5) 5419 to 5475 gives 5432.0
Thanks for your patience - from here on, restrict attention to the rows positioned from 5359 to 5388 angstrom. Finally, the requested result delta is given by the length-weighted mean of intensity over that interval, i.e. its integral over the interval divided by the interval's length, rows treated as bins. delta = 20.1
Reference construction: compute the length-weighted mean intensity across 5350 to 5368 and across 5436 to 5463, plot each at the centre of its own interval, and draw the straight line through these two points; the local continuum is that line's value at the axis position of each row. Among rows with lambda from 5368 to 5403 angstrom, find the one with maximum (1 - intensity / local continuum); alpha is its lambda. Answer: 5399.0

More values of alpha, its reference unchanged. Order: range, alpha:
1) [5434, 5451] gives 5448.5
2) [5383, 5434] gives 5399.0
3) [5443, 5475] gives 5448.5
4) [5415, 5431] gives 5420.0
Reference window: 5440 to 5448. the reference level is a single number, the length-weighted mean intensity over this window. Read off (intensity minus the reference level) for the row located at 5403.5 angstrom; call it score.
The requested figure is -0.6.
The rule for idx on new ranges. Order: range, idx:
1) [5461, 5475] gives 5463.5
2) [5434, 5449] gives 5439.5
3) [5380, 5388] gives 5384.0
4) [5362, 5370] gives 5363.0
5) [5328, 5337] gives 5333.0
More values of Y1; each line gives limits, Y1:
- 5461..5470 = 14.8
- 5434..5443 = 14.7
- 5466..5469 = 14.6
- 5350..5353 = 13.8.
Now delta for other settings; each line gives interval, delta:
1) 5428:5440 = 19.5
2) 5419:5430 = 20.2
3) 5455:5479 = 19.8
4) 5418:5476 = 19.9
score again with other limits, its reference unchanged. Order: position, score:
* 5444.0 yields -0.3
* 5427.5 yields 1.5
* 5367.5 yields 1.0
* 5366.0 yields -1.5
